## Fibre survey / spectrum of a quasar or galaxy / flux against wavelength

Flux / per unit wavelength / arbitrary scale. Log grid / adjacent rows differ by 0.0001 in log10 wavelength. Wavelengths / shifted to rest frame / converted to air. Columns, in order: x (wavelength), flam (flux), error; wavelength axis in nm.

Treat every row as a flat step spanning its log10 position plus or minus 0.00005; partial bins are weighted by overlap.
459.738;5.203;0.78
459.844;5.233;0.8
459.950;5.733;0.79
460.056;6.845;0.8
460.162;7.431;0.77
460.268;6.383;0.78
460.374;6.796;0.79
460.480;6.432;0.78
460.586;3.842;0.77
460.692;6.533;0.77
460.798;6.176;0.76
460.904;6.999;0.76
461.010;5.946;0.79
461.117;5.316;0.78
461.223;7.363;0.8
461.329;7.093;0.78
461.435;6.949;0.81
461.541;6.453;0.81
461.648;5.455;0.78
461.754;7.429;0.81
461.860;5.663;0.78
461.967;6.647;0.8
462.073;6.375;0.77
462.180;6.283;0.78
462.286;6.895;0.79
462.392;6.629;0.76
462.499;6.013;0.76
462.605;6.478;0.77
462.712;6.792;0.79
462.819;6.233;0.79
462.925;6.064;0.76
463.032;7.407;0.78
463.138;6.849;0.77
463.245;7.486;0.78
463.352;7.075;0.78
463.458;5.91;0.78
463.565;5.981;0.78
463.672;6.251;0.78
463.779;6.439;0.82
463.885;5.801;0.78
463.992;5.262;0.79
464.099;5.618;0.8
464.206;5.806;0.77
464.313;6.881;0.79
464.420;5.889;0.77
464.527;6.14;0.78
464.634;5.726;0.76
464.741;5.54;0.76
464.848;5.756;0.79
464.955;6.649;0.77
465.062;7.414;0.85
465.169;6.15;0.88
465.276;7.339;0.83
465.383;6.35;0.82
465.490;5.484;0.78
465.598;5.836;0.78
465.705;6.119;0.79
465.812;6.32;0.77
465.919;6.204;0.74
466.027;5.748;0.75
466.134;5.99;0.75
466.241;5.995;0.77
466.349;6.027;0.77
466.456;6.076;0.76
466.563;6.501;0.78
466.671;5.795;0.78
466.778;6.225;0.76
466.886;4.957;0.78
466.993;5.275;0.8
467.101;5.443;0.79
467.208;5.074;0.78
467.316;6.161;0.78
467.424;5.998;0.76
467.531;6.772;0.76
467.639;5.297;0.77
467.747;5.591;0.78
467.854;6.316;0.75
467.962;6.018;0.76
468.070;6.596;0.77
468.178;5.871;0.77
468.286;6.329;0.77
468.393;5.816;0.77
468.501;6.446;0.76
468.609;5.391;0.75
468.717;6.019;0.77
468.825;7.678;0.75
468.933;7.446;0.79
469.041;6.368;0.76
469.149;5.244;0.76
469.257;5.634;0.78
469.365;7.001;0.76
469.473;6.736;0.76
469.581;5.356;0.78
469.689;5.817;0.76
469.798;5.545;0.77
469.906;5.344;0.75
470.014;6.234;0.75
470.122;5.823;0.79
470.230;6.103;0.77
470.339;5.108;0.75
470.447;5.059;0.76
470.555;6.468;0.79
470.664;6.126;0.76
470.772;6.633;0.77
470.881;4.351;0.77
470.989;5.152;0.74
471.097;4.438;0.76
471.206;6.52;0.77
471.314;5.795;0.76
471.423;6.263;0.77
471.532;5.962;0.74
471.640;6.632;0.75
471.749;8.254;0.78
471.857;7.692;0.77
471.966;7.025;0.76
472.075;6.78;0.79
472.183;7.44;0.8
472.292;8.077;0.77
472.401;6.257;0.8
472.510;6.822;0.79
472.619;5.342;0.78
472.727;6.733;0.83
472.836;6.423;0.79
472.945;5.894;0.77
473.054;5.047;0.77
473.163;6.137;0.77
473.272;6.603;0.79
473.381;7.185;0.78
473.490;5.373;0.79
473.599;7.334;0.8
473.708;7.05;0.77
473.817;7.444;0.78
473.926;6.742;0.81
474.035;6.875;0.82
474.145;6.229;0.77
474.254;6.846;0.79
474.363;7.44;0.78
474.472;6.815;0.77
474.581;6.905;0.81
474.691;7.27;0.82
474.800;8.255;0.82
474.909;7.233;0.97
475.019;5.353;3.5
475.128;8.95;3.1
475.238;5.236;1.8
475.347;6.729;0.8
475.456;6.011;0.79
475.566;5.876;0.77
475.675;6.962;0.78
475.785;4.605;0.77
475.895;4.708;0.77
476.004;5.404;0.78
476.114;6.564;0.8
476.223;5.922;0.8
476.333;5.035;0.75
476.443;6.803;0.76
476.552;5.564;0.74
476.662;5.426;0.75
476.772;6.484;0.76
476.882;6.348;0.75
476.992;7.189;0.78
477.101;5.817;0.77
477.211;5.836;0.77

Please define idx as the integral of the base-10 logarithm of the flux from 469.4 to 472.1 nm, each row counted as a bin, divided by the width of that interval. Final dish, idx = 0.777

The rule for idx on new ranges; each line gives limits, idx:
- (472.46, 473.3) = 0.784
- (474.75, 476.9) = 0.783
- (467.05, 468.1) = 0.770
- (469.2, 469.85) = 0.776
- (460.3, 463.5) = 0.807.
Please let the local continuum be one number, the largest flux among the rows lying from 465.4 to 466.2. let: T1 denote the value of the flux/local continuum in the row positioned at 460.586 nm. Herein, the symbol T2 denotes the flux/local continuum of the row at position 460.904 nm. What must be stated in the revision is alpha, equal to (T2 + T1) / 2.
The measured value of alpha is 0.86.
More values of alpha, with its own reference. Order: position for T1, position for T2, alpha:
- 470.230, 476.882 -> 0.99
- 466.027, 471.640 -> 0.98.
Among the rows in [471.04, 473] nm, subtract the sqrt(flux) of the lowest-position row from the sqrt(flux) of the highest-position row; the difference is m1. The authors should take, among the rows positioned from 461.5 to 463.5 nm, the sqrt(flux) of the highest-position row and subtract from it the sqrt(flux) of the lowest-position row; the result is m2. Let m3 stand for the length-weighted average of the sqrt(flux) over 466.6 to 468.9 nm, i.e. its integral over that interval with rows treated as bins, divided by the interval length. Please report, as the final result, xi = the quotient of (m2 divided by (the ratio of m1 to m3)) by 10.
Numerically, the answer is -0.1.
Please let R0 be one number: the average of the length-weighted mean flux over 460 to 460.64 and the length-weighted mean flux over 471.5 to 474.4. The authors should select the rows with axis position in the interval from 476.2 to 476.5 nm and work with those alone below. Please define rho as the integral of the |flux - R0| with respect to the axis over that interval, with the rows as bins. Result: 0.24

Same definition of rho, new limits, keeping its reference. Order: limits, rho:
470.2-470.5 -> 0.34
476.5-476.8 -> 0.22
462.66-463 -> 0.13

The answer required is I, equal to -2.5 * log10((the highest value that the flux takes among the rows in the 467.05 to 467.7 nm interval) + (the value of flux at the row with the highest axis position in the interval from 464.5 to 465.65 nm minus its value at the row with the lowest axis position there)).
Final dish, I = -2.03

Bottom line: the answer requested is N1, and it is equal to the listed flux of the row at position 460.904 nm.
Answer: 6.999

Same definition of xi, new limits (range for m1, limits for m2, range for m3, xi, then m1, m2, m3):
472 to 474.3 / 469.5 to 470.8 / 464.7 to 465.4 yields 5.3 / 0.0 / 0.26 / 2.54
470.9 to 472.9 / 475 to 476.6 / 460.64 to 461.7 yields 0.0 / 0.3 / 0.05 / 2.53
